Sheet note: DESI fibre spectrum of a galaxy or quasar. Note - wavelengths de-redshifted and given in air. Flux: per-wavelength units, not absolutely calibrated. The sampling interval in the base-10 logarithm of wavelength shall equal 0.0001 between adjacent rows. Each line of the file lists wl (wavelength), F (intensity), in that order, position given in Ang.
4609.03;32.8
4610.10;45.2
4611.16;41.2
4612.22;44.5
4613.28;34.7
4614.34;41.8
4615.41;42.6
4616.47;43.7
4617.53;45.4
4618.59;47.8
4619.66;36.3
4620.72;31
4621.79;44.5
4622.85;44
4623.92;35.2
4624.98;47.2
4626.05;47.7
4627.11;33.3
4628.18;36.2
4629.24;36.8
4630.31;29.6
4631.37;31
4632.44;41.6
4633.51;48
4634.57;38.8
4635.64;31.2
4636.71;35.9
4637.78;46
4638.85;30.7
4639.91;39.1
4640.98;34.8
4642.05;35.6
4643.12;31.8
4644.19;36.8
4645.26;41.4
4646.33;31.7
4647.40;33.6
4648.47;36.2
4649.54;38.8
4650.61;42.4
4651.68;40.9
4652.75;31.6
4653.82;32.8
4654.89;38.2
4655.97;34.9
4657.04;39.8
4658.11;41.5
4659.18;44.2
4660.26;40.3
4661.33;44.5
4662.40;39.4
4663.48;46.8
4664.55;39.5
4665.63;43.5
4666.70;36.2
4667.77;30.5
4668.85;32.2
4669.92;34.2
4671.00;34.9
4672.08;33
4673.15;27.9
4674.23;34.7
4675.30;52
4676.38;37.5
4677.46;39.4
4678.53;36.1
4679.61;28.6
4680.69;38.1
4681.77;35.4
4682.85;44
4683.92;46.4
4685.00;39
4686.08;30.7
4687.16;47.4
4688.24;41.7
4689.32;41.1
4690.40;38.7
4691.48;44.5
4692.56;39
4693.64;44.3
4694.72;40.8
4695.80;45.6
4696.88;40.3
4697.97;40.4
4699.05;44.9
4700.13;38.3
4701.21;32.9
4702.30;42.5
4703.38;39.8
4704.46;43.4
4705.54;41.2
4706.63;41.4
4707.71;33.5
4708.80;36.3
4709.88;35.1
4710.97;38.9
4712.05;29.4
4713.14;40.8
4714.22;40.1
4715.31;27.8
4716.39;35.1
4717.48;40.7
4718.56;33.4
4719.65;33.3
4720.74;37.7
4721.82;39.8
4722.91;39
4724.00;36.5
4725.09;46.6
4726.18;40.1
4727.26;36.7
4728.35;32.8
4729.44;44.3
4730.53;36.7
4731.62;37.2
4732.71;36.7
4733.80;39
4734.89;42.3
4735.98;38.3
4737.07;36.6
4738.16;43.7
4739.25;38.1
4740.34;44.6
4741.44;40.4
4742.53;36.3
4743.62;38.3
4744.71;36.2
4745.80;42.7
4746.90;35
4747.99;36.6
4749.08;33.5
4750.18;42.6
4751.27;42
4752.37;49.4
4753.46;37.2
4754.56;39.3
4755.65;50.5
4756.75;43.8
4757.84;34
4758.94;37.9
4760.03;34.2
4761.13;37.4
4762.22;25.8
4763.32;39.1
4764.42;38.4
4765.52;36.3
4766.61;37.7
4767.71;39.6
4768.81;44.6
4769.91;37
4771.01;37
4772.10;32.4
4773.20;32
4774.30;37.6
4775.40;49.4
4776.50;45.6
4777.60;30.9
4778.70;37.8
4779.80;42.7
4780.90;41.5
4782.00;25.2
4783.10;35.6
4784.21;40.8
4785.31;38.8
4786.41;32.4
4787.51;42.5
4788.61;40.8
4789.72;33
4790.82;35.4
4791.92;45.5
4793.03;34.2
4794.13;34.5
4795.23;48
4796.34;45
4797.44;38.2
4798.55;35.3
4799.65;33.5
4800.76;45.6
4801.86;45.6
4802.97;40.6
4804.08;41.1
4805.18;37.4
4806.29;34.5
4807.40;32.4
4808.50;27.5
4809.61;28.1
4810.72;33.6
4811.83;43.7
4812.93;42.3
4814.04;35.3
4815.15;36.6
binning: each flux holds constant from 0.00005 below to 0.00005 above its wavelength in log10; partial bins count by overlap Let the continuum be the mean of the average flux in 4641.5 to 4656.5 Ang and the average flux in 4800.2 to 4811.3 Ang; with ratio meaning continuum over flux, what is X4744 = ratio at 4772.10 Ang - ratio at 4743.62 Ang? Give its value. 0.17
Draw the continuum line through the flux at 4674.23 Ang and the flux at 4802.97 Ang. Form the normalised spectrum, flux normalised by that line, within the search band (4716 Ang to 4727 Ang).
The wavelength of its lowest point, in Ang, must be 4719.65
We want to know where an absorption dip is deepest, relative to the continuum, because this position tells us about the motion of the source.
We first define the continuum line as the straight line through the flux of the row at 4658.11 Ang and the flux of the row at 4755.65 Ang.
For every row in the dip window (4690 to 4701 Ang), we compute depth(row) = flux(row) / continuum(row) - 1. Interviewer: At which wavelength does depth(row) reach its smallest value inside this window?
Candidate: 4700.13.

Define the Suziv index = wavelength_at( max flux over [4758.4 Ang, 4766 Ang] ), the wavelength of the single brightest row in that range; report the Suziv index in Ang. 4763.32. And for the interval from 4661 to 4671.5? 4663.48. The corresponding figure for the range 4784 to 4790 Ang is 4787.51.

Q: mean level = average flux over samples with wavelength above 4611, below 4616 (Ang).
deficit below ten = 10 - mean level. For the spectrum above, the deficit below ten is -31.0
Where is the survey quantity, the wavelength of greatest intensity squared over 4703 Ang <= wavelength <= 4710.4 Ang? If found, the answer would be 4704.46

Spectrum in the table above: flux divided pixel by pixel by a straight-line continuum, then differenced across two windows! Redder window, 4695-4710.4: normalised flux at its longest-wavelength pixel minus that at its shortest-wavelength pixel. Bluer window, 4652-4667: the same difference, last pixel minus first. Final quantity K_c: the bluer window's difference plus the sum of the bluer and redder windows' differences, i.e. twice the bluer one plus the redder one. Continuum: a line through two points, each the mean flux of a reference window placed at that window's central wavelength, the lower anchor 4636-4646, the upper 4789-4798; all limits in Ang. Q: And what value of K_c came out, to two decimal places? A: -0.05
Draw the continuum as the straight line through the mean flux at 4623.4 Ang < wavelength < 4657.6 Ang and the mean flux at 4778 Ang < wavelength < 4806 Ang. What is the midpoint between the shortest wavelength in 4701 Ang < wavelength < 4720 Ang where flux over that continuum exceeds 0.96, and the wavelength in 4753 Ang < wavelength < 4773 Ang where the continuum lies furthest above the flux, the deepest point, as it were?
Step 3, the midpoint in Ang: 4732.3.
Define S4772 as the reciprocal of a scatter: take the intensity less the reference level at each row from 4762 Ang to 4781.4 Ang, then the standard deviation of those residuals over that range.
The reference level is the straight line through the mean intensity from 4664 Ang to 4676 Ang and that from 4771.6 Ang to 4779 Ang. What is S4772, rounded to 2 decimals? 0.18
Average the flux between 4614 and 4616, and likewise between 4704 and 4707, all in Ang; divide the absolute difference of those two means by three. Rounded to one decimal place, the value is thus 0.1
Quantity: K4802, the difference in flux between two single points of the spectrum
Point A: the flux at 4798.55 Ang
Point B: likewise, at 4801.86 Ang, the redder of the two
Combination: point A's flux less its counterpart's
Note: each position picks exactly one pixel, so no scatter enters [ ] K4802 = -10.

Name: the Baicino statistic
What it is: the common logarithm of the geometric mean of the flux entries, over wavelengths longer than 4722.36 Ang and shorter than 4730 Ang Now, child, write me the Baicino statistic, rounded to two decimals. 1.59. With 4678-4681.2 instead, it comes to 1.53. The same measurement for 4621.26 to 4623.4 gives 1.65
